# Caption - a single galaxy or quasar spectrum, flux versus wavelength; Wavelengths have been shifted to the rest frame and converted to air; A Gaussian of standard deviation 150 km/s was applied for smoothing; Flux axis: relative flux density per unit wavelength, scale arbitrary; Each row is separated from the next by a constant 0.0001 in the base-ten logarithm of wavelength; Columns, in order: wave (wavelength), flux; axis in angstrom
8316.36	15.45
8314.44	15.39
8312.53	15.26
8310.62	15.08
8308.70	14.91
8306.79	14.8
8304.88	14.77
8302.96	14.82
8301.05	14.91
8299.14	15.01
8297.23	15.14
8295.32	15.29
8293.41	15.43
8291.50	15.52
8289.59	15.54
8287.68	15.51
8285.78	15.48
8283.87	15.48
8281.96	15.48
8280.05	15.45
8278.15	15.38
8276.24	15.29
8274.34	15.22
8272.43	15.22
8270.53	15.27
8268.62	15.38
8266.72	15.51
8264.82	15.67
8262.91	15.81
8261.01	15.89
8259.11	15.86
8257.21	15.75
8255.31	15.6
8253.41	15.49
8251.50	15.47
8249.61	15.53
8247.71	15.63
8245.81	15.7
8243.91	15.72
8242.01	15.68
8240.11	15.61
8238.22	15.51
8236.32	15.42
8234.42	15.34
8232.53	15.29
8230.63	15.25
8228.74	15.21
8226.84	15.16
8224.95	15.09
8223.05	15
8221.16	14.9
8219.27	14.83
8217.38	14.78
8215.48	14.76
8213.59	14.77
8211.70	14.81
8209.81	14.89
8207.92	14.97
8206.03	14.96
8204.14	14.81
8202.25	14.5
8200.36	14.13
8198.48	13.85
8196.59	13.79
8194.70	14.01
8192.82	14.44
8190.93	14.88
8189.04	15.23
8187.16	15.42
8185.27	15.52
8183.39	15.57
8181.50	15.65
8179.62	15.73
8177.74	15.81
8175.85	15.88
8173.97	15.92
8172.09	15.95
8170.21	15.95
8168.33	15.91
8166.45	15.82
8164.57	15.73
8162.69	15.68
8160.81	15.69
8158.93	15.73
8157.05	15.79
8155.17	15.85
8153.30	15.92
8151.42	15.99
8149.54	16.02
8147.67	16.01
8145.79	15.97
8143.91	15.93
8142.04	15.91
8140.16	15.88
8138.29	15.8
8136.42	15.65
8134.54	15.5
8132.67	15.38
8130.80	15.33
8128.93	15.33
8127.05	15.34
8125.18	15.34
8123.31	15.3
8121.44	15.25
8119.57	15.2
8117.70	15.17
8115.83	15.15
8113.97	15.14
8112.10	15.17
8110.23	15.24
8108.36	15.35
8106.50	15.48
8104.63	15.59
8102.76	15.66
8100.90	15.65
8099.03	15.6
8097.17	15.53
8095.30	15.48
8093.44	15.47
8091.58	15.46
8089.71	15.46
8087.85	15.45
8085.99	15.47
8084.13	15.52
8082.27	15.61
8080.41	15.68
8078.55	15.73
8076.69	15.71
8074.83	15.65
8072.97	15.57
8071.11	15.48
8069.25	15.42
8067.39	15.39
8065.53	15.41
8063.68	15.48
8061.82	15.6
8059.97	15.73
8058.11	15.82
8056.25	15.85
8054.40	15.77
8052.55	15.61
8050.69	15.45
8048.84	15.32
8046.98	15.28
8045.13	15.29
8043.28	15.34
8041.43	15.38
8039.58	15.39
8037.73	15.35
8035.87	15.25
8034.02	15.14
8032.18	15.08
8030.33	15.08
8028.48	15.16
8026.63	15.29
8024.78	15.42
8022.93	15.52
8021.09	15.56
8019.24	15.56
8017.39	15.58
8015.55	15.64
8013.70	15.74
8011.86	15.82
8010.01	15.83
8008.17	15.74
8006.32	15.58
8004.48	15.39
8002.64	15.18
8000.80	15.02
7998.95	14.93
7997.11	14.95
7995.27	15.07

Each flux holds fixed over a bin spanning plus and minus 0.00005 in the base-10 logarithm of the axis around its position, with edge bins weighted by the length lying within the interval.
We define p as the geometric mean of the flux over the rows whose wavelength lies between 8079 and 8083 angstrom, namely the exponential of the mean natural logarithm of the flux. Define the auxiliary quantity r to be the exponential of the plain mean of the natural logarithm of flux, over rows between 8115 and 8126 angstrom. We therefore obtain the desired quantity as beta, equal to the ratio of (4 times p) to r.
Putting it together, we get 4.11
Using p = 15.6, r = 15.2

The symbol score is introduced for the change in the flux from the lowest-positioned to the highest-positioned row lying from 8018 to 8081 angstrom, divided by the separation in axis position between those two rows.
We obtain 0.002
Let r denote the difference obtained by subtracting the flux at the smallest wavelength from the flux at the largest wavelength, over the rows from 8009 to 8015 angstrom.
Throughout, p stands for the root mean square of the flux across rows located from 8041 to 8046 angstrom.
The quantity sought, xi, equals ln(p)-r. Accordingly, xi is 2.82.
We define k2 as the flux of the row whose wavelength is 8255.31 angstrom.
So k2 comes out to 15.6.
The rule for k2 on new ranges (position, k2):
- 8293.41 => 15.43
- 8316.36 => 15.45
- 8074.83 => 15.65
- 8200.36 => 14.13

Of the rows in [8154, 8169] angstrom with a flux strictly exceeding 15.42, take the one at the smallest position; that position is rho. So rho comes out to 8155.17 angstrom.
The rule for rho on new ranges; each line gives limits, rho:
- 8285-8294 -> 8285.78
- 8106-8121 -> 8106.50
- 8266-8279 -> 8266.72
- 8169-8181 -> 8170.21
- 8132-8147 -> 8134.54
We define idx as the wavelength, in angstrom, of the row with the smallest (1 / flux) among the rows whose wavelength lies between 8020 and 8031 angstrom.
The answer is 8021.09 angstrom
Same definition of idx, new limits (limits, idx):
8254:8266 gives 8261.01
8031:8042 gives 8039.58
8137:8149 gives 8147.67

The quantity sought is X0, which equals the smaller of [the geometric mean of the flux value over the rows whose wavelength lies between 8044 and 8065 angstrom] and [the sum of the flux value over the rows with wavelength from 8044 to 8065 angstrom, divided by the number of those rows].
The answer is 15.6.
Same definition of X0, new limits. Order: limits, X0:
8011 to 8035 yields 15.4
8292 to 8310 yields 15.0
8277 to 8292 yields 15.5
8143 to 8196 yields 15.6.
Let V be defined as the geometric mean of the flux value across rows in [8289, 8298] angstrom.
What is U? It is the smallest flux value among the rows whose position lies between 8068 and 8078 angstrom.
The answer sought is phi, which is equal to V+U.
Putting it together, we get 30.8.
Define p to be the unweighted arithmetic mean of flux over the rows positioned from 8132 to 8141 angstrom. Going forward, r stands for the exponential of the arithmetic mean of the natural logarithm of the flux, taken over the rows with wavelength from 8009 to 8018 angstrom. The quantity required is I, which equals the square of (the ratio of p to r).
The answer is 0.99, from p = 15.6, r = 15.7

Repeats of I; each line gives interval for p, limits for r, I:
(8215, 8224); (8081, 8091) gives 0.92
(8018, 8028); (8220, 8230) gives 1.05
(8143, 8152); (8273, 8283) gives 1.08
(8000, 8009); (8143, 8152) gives 0.93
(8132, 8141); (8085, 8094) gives 1.02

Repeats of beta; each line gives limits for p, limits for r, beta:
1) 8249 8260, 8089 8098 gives 4.04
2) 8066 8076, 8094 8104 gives 3.98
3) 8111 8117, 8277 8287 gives 3.92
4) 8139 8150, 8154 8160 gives 4.04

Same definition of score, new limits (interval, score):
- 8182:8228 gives -0.009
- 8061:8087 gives -0.005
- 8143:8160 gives -0.013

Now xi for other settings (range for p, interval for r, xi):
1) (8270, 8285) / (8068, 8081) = 2.47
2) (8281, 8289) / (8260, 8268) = 3.12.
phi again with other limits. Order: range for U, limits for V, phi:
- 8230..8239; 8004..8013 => 30.9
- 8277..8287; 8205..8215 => 30.3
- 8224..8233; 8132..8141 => 30.7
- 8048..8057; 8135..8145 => 31.2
